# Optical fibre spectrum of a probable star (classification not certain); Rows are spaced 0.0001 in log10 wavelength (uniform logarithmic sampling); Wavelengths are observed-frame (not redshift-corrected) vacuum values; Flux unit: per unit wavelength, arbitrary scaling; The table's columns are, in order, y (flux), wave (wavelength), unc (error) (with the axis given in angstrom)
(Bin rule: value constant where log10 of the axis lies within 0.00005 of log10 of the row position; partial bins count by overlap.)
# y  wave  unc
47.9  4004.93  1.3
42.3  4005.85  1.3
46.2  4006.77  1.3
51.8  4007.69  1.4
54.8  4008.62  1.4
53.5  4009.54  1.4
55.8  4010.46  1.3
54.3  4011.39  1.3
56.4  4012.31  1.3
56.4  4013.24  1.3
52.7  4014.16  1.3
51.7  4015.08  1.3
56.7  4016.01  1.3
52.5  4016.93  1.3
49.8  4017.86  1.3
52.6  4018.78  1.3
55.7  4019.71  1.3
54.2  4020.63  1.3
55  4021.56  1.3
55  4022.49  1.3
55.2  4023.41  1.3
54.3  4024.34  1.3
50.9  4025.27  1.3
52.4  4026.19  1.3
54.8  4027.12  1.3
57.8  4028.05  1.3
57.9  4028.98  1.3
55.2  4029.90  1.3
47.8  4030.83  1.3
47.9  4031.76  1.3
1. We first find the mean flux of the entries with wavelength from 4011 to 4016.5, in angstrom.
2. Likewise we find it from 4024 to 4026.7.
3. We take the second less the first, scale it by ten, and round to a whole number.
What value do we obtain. -22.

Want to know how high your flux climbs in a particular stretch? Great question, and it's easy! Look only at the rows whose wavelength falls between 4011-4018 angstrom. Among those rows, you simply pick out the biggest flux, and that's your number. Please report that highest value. 56.7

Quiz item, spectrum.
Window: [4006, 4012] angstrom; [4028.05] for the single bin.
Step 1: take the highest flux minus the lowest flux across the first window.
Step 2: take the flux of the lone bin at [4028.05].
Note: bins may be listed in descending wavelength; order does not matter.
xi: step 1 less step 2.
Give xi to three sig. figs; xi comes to -48.2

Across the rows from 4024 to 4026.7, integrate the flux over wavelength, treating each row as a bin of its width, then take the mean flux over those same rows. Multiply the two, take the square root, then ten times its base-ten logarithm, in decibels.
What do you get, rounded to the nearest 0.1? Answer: 19.4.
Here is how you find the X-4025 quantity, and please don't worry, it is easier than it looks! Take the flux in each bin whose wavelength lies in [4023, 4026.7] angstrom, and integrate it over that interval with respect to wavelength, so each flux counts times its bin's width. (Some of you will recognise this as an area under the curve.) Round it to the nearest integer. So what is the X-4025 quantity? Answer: 197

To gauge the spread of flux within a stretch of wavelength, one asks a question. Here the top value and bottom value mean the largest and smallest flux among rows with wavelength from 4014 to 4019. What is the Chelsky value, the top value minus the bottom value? 6.9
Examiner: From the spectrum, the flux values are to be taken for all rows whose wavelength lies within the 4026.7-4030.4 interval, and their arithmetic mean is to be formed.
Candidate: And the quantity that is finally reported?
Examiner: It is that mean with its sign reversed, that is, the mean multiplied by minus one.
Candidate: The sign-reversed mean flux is -56.4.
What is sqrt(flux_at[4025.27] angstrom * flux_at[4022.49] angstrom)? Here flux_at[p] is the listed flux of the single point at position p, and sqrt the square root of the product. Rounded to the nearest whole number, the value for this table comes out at 53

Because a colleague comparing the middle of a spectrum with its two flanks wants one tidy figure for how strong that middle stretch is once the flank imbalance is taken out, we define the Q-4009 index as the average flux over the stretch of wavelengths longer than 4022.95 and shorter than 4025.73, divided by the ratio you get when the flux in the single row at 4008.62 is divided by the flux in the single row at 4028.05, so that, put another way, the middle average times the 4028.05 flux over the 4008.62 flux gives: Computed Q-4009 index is 56.4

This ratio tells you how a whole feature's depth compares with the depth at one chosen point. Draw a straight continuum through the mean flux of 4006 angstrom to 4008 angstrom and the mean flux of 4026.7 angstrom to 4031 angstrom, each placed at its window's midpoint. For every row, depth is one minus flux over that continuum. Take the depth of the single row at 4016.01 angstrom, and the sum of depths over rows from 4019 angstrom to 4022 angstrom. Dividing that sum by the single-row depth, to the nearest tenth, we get 1.3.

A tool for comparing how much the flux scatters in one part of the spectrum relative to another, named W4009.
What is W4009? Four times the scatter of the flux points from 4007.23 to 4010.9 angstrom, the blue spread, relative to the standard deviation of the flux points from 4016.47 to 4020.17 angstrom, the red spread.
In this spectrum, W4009 2.9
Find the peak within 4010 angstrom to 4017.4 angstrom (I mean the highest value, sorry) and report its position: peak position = 4016.01 angstrom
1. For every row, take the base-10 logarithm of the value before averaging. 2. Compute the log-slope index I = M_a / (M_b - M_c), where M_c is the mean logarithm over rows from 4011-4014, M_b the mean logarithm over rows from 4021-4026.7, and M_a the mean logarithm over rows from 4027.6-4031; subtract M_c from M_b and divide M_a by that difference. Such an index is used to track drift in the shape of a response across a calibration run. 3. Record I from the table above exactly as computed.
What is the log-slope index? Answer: -114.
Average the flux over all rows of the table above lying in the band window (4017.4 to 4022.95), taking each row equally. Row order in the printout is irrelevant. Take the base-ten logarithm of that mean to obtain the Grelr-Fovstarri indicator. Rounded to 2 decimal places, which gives 1.73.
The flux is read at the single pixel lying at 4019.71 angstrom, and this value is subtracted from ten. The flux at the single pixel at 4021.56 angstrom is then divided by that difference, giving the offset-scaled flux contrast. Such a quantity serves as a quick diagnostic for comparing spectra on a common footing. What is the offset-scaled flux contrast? -1.20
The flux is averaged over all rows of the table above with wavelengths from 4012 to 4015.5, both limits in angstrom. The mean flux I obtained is 54.3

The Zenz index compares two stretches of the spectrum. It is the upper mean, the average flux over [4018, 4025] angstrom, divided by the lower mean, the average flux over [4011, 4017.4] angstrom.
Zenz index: 1.00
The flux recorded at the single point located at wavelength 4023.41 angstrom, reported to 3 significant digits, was 55.2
